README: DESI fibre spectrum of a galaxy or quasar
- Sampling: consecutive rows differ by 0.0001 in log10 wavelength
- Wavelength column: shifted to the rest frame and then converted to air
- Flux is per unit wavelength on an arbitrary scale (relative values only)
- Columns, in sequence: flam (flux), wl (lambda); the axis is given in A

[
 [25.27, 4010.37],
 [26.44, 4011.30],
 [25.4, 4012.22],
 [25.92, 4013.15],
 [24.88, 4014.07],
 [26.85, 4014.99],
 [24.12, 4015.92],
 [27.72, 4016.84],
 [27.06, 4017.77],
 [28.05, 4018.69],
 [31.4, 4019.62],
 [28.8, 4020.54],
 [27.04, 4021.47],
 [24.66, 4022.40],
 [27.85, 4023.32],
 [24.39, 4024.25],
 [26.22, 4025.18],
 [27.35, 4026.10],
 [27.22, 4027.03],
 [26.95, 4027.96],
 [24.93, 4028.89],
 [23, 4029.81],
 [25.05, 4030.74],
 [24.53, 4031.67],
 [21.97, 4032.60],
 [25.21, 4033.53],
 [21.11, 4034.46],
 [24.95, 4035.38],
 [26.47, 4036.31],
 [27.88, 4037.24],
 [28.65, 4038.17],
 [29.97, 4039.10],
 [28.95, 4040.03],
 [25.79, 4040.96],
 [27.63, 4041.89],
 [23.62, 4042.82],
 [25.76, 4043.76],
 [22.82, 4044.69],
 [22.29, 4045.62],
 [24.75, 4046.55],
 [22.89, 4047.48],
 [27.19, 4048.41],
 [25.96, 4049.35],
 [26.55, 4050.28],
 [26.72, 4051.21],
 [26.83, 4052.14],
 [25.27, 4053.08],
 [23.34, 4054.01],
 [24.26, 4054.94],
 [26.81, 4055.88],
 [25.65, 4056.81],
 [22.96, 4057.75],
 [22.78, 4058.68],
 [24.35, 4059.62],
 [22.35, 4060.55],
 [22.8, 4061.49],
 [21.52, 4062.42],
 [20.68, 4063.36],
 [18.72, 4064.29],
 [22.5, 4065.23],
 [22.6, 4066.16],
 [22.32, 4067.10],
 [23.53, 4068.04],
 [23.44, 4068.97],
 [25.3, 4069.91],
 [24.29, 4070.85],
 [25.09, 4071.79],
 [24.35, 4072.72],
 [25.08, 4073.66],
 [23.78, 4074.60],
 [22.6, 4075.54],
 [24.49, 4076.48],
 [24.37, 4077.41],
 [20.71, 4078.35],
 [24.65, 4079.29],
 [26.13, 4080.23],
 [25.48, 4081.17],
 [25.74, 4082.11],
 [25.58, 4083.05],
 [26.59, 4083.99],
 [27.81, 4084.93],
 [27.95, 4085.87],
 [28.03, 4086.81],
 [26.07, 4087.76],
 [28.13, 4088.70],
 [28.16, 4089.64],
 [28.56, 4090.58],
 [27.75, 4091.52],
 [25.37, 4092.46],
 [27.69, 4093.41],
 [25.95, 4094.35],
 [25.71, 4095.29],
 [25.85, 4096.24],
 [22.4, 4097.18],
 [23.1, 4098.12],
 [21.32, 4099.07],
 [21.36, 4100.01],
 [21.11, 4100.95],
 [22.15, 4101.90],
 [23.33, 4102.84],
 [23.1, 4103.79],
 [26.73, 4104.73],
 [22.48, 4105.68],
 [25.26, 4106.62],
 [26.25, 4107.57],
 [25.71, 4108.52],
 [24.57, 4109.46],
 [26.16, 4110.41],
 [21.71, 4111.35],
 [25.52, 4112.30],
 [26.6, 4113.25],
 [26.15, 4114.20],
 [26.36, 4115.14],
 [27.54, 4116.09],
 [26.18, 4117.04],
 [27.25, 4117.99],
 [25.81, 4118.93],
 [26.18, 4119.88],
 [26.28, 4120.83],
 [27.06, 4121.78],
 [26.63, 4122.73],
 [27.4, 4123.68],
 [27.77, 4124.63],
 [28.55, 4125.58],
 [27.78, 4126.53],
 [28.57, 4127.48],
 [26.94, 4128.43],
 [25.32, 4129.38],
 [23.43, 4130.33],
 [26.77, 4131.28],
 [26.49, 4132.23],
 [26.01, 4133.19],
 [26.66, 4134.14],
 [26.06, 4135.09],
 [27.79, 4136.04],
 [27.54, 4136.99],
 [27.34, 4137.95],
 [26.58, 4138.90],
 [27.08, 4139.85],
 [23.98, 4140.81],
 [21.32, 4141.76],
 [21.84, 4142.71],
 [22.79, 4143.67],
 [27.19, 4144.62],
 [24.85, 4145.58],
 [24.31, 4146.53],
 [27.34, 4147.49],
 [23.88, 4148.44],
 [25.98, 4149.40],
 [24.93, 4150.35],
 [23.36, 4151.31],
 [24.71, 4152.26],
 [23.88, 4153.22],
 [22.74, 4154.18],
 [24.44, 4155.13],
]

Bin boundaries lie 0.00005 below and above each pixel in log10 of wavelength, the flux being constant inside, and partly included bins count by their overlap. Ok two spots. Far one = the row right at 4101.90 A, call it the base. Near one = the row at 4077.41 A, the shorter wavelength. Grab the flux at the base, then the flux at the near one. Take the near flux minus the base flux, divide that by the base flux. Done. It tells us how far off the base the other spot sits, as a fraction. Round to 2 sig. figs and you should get 0.10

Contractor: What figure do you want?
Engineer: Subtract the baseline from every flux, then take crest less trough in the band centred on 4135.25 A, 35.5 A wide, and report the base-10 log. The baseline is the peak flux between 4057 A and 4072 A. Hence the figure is 0.86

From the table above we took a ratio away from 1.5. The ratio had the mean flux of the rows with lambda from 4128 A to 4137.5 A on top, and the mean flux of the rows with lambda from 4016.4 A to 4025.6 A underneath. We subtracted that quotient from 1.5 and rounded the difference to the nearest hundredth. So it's 0.54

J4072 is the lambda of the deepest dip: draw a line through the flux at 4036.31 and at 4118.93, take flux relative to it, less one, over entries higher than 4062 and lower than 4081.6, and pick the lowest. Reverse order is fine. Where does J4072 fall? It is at 4064.29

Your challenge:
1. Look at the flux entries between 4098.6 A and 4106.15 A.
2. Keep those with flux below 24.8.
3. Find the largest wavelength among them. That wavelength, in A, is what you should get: 4105.68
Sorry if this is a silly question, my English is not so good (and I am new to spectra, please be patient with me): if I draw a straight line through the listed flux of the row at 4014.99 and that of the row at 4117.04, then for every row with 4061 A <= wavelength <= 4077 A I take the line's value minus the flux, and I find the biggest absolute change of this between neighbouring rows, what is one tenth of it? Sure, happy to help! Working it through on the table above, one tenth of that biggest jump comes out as 0.379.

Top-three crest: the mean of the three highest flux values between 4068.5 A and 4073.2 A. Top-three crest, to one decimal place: 24.9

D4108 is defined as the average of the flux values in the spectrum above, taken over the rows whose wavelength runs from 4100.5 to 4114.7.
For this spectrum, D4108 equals 24.5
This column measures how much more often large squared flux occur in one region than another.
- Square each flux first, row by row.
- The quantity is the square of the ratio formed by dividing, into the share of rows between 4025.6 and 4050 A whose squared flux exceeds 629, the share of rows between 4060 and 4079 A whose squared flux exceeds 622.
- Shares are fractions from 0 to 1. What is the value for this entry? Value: 12.9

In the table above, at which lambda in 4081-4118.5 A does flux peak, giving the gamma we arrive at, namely 4090.58 A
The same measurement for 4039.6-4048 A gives 4040.03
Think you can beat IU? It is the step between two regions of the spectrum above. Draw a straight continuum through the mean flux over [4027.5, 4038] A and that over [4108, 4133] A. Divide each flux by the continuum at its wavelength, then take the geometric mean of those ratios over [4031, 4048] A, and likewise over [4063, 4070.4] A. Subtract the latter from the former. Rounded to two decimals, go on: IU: 0.13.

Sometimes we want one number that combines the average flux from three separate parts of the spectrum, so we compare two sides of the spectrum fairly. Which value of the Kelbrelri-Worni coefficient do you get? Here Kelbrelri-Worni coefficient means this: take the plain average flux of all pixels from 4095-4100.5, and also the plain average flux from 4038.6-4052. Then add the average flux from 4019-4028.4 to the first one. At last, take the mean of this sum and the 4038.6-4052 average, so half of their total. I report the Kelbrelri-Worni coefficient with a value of 38.1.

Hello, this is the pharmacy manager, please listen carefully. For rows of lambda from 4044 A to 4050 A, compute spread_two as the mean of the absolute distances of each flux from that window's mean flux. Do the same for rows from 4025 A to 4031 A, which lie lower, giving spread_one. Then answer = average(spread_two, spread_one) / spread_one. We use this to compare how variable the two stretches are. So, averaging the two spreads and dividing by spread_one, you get 1.1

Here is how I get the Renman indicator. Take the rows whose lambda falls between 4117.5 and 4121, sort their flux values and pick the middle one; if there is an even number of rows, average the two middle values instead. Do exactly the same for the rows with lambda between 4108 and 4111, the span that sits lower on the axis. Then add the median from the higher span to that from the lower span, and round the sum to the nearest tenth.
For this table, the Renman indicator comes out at 51.9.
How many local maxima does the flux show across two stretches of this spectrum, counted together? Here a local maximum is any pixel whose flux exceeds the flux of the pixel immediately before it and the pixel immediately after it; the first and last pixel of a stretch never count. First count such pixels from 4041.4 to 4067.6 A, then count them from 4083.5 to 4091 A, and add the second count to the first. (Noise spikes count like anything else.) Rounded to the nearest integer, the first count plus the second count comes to 9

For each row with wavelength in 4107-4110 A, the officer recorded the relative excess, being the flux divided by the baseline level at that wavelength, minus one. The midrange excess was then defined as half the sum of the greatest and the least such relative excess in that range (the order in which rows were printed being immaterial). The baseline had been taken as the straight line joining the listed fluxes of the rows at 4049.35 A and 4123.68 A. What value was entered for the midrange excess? -0.063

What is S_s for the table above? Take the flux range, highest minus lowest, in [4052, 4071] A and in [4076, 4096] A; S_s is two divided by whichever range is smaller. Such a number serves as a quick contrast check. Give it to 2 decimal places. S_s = 0.25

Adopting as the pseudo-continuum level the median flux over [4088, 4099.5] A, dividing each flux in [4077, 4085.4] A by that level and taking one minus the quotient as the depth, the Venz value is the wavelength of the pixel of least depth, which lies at 4084.93 A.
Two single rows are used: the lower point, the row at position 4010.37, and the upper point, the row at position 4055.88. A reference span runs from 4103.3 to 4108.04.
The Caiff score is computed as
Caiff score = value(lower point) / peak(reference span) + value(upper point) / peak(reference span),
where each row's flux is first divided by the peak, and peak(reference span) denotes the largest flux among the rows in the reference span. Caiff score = 1.95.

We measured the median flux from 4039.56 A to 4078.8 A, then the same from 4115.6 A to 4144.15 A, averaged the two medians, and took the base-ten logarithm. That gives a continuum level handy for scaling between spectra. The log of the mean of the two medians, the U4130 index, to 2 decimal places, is 1.41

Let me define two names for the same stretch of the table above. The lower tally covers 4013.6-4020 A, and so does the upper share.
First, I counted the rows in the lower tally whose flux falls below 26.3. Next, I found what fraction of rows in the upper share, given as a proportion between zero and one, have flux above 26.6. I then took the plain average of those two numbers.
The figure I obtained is 1.4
